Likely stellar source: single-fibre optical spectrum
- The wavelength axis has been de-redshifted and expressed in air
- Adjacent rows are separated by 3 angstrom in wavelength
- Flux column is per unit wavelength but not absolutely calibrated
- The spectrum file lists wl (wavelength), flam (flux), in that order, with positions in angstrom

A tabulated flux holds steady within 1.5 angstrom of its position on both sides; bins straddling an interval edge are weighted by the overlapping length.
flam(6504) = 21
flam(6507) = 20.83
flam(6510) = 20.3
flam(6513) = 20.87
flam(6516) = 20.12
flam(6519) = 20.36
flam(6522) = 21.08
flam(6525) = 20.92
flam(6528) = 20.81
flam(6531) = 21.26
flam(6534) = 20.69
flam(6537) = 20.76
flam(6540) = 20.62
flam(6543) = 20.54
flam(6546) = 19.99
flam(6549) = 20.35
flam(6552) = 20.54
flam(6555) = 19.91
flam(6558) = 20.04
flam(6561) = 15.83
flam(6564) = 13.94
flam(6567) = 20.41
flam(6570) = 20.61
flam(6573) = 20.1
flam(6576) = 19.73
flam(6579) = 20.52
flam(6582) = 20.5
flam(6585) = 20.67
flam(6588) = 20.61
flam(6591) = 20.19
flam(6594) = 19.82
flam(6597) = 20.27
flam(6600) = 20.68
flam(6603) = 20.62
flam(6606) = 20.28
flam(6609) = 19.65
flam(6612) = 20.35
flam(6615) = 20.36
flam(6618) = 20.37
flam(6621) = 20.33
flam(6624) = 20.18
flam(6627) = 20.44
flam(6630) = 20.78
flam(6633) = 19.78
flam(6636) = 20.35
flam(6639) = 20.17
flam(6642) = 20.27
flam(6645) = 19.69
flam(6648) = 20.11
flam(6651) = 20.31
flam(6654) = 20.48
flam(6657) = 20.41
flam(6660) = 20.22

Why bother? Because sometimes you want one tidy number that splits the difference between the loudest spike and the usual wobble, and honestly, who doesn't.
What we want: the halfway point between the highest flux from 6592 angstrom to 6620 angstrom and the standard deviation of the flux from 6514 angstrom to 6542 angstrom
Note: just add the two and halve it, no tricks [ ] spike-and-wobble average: 10.5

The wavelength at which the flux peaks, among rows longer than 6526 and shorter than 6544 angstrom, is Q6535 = 6531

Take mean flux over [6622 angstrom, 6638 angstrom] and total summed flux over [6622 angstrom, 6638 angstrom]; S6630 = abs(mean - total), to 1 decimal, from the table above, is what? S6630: 81.2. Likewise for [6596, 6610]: 81.2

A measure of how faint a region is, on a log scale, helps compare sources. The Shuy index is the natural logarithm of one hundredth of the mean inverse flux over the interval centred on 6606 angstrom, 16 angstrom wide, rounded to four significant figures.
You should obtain -7.616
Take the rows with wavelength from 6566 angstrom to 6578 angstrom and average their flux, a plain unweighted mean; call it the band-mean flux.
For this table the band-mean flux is 20.2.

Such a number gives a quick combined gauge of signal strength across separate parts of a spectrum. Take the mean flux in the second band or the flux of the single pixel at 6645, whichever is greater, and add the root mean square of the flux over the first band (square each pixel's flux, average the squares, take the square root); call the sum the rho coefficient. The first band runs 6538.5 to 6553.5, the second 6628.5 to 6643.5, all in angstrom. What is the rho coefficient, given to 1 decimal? 40.7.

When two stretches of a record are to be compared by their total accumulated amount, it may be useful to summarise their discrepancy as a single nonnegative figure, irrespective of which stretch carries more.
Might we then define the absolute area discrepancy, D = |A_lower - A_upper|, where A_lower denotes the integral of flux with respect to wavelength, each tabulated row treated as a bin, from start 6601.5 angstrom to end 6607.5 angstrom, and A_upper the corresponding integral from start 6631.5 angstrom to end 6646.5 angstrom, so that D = 178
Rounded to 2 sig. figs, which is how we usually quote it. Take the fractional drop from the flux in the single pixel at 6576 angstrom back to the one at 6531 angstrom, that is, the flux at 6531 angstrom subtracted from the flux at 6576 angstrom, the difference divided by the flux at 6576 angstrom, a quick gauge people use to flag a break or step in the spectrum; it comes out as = -0.078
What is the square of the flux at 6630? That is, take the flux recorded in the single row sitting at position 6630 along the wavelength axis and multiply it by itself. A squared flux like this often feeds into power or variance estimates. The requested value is 432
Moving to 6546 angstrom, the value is 400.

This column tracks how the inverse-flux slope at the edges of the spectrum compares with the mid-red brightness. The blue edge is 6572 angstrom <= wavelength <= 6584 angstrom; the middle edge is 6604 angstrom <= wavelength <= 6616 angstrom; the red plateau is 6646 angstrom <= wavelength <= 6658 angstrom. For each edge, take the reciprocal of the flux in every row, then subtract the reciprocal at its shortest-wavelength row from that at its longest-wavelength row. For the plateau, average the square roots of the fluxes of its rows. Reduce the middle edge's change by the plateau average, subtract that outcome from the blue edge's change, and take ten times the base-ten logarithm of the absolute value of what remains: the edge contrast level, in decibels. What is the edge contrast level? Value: 6.54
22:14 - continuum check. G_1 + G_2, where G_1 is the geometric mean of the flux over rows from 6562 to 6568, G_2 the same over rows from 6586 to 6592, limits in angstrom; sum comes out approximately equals 37.3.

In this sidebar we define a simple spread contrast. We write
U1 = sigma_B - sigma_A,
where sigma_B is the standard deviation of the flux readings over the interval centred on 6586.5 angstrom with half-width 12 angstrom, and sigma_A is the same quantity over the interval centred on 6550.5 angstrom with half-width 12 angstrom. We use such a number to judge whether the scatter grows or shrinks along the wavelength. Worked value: -1.2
